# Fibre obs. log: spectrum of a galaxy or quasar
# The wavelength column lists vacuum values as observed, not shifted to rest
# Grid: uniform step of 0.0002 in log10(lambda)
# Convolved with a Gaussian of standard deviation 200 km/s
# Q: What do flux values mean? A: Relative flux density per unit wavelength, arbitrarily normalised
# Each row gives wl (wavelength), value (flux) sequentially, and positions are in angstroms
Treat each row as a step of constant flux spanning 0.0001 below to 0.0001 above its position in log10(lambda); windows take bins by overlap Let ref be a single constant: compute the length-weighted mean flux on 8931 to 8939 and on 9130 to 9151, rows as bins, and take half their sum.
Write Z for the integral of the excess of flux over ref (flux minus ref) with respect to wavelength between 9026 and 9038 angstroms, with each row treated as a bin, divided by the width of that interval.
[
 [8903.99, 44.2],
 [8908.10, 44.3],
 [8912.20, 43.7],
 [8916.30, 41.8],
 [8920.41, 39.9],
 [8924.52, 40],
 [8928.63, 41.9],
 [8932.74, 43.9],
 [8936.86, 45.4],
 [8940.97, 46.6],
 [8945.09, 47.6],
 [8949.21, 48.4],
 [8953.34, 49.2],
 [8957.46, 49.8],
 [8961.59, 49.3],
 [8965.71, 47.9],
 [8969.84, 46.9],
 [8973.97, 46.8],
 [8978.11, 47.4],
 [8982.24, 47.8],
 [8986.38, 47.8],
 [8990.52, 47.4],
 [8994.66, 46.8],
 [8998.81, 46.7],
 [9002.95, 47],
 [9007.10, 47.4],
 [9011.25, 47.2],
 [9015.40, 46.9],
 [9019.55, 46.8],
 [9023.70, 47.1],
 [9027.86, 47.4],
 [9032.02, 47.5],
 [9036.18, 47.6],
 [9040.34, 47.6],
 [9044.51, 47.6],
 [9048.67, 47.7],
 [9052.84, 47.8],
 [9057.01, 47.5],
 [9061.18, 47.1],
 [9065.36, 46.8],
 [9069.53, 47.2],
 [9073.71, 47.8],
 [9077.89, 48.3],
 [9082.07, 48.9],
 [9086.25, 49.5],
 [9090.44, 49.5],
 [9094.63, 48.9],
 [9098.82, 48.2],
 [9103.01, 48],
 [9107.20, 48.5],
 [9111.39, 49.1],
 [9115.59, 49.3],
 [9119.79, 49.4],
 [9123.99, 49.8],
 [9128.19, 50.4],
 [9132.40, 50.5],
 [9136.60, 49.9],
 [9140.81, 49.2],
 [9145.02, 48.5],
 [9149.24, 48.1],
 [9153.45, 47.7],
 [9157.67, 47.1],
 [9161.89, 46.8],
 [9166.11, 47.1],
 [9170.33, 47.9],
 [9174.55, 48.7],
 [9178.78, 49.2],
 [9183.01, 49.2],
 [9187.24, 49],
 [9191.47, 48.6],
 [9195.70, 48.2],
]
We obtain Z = 0.5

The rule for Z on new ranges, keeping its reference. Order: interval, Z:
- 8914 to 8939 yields -4.8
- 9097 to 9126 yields 1.9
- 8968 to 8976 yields -0.1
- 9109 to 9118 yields 2.2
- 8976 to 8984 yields 0.6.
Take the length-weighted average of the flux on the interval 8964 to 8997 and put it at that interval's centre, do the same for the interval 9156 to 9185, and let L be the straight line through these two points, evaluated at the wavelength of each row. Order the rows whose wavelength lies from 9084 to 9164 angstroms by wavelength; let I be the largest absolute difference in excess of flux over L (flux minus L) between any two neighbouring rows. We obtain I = 0.72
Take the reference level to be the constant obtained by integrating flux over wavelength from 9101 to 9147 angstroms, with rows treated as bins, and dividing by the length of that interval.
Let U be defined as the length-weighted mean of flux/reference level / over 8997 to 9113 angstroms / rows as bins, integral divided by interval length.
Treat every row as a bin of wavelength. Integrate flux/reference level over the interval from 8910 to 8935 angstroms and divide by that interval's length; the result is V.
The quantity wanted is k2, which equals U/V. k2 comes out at 1.14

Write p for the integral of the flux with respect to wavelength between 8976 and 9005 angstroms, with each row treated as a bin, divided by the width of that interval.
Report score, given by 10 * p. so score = 473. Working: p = 47.3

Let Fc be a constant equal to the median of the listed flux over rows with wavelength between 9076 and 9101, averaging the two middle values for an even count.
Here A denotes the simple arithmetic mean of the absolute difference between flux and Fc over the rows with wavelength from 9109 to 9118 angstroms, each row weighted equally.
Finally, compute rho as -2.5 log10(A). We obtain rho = 1.3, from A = 0.30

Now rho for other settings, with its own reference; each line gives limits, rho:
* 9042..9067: -0.4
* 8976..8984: -0.3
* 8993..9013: -0.7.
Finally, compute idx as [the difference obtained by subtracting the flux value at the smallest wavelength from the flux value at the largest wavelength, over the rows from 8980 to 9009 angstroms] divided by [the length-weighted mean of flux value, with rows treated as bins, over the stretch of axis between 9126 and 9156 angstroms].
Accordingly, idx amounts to -0.008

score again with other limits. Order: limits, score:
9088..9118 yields 488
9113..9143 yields 498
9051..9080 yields 475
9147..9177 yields 476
